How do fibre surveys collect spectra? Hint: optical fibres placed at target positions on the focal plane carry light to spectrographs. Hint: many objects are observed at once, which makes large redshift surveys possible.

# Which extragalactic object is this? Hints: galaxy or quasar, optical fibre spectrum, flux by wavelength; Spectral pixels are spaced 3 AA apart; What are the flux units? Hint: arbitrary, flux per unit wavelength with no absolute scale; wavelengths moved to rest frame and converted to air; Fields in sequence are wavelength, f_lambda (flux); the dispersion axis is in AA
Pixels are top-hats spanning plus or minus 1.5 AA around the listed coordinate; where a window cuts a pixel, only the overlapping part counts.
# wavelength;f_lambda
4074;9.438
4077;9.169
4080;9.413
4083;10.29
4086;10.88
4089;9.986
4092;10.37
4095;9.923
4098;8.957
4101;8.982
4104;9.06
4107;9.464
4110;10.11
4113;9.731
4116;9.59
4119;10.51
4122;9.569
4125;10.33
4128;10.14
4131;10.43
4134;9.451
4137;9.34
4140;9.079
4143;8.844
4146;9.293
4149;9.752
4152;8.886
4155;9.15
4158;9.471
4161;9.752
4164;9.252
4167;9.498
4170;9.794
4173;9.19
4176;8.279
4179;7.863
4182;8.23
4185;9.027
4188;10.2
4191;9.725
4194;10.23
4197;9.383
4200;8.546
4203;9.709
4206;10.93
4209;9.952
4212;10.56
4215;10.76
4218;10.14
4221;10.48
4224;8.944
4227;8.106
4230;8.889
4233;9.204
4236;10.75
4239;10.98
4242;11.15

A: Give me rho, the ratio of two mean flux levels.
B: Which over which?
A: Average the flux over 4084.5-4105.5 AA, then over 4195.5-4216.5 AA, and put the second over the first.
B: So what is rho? 1.025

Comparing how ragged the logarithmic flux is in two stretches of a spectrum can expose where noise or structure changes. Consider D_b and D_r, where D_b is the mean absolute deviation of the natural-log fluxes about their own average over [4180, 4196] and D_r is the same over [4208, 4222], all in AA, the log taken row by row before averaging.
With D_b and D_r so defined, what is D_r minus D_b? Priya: -0.048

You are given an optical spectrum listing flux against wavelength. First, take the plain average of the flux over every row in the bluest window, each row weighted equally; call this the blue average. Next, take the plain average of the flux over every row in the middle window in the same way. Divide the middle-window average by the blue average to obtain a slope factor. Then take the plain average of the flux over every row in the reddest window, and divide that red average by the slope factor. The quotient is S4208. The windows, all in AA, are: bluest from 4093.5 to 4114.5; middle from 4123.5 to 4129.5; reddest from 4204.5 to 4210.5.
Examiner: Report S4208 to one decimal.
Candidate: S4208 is 9.7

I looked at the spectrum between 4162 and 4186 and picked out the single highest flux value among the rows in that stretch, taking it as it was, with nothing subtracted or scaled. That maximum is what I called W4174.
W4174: 9.794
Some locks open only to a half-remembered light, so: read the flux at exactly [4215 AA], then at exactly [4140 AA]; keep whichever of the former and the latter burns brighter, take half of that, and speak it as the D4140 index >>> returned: 5.4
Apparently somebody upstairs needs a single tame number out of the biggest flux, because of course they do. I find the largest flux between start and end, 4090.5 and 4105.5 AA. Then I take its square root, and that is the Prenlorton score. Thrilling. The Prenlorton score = 3.22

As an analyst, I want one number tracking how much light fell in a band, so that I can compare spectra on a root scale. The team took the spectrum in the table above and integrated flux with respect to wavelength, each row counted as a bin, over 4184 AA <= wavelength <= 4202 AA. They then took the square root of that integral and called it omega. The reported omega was 13.1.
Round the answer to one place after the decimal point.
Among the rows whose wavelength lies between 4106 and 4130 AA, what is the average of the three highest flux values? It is 10.3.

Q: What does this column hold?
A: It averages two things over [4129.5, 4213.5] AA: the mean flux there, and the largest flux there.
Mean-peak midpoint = 10.18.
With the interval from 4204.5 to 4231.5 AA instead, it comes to 10.40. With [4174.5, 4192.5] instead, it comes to 9.54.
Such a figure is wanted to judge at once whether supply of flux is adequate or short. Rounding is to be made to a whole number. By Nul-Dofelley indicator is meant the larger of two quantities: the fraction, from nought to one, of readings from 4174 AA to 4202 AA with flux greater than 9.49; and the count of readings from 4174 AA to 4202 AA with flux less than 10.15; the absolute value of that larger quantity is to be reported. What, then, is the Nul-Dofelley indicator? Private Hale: 7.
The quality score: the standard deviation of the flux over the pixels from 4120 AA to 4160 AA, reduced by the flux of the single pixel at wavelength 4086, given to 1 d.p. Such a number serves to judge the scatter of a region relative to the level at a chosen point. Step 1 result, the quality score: -10.4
